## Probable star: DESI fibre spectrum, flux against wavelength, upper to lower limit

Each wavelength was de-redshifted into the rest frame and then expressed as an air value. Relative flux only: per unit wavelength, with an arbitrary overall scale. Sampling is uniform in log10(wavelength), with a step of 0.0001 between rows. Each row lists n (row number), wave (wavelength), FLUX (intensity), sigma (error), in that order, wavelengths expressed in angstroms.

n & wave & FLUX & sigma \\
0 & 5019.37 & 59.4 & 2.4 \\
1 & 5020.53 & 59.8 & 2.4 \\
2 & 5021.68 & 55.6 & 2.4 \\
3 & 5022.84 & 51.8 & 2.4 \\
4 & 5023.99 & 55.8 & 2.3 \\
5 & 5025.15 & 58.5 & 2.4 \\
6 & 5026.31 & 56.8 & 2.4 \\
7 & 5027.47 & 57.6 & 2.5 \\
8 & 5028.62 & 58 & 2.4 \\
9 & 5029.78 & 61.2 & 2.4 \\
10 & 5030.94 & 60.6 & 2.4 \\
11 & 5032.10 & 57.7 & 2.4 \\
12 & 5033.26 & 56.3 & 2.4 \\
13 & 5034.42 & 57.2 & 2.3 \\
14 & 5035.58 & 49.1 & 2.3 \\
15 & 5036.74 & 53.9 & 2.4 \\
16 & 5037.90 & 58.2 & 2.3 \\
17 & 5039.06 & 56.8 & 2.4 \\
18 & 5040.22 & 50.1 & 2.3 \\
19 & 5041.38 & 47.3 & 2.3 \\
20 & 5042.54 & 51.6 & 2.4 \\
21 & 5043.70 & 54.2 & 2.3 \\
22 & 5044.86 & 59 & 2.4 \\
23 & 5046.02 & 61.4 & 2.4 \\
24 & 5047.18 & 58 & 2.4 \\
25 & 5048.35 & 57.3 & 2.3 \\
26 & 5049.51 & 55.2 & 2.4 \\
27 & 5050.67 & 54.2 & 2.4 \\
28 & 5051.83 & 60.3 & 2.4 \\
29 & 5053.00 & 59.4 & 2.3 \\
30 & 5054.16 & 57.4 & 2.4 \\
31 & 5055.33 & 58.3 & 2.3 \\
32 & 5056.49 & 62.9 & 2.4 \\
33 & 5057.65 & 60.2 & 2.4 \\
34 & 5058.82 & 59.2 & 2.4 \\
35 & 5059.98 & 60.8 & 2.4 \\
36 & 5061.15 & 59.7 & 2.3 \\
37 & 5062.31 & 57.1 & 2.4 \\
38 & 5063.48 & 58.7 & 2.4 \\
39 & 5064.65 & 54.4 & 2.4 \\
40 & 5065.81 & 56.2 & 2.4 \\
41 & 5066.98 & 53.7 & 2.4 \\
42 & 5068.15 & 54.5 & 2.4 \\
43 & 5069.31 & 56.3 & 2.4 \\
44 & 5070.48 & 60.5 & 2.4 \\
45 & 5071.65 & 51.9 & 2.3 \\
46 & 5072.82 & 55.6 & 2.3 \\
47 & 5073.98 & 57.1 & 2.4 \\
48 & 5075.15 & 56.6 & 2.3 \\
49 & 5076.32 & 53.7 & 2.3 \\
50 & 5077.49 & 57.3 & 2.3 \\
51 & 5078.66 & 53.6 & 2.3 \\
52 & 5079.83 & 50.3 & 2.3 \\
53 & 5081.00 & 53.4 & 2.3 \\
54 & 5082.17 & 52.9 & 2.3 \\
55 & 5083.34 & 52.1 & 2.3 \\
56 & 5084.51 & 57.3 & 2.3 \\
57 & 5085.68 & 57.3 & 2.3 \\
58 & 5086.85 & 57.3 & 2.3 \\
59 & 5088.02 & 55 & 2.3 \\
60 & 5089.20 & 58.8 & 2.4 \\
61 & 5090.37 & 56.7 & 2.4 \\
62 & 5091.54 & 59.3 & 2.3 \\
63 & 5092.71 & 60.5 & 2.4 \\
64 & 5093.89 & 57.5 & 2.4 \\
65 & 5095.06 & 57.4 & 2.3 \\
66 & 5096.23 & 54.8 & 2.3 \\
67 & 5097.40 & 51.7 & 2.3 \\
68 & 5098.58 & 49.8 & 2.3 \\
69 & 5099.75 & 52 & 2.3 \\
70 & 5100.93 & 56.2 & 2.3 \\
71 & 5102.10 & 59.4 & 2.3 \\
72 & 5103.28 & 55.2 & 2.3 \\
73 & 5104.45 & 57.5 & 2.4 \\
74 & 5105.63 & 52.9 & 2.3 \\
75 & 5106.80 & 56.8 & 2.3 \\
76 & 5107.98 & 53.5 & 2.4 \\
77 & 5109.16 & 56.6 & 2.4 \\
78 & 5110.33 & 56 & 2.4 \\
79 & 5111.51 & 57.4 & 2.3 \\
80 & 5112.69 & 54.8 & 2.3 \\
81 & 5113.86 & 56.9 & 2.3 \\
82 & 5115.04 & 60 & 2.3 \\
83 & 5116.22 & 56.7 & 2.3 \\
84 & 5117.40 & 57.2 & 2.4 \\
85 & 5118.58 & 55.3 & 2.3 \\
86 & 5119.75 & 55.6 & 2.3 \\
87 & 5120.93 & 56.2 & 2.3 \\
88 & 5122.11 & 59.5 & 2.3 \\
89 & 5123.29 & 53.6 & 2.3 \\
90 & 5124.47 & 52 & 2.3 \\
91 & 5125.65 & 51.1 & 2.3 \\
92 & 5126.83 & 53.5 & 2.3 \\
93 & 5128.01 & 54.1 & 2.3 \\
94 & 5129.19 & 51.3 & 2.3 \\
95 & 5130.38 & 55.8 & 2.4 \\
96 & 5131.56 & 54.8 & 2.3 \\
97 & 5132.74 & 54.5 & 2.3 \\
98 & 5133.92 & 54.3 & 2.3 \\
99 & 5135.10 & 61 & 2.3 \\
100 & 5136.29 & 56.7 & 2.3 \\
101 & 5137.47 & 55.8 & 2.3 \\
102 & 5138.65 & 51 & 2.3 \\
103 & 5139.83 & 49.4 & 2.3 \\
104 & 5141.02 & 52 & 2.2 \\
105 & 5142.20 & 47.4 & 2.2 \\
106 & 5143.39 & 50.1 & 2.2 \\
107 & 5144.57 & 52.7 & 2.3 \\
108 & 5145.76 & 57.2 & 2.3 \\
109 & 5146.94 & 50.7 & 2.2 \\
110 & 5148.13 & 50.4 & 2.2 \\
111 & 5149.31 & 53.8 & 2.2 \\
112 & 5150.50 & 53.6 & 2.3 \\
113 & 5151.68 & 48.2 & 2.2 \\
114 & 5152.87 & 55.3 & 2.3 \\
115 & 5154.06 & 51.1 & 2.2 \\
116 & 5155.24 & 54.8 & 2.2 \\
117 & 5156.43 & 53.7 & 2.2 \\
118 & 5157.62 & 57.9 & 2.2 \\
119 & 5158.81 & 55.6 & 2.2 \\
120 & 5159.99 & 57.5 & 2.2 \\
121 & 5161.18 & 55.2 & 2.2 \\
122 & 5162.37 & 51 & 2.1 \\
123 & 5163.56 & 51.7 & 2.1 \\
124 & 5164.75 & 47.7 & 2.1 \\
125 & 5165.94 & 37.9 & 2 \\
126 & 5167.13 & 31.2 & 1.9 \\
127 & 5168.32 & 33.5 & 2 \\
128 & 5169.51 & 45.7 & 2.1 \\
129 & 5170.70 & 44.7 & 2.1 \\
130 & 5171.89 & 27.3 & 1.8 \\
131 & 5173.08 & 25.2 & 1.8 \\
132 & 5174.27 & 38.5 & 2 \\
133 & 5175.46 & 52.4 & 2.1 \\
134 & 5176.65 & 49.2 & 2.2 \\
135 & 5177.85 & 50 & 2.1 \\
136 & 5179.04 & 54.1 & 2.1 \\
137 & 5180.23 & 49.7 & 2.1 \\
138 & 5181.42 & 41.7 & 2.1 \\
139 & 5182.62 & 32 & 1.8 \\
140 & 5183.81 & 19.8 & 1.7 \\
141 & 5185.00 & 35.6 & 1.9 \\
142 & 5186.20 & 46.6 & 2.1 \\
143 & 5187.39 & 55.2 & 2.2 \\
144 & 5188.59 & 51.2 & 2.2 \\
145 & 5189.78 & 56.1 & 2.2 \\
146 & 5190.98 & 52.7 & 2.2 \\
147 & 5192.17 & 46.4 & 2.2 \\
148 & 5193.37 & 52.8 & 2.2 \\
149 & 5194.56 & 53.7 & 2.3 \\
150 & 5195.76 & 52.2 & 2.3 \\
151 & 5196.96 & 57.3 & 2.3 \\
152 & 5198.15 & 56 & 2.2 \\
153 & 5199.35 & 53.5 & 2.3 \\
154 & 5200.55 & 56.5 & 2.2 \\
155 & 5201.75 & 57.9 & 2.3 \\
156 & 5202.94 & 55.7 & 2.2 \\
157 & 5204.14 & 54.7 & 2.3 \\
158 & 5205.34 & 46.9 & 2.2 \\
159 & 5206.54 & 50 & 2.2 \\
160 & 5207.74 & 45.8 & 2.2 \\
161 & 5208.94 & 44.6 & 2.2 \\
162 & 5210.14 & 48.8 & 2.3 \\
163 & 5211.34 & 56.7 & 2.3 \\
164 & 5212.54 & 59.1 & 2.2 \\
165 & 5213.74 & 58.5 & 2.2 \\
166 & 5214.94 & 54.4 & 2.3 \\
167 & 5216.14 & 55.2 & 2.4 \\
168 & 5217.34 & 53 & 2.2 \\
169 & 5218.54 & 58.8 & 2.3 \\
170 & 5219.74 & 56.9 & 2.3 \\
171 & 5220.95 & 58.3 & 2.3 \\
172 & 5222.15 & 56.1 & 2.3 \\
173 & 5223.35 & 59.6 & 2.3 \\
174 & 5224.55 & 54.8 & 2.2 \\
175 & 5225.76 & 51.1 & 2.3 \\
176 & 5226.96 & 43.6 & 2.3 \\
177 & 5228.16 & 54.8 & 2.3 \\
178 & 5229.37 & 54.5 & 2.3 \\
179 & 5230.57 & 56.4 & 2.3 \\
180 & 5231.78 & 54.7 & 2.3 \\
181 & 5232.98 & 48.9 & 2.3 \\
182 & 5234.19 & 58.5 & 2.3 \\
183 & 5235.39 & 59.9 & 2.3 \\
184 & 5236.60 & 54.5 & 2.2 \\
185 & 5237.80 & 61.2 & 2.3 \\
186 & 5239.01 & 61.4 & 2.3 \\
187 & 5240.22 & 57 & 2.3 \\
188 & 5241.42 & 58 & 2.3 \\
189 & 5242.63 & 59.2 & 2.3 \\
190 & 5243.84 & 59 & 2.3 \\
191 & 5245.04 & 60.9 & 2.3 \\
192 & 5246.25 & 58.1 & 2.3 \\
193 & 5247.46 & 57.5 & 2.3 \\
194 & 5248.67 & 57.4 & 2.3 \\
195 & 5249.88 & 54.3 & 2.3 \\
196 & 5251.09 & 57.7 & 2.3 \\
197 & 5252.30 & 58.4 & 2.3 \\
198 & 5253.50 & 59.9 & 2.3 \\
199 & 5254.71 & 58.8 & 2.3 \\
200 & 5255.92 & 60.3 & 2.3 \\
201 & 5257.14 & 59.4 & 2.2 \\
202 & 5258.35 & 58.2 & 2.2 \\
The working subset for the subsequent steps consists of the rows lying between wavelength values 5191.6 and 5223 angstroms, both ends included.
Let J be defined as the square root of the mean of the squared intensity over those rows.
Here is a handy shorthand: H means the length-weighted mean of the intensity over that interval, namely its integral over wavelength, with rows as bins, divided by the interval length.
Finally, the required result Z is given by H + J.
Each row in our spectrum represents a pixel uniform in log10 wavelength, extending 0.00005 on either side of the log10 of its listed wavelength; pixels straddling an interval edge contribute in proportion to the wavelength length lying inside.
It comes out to 108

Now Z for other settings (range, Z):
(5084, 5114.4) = 112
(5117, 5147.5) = 108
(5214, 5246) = 113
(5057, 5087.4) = 112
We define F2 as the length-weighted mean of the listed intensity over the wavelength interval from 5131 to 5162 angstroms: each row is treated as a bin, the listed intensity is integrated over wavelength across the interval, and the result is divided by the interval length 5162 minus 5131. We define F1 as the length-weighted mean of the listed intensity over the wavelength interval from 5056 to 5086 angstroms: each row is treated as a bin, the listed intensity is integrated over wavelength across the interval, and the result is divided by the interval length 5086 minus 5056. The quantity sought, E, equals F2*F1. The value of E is 3017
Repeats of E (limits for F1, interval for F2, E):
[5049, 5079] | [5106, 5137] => 3175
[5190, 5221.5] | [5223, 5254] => 3039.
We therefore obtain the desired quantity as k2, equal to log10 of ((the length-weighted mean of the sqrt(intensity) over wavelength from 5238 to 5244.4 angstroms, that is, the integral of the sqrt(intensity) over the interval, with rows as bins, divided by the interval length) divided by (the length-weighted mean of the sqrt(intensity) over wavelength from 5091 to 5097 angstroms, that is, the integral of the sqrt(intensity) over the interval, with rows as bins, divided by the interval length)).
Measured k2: 0.0043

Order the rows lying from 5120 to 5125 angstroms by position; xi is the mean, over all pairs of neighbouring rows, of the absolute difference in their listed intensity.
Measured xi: 3.6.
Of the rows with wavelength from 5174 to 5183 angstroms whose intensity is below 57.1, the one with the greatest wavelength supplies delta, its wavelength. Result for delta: 5182.62 angstroms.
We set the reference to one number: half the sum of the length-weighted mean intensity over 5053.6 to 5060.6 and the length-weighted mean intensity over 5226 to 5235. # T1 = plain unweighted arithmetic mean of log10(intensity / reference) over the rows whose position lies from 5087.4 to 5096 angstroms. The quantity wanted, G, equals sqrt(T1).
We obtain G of 0.10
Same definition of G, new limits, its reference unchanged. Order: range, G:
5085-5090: 0.07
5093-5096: 0.09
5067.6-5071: 0.07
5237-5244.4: 0.14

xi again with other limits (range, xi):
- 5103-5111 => 3.0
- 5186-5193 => 5.4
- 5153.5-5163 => 2.8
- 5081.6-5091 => 2.0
